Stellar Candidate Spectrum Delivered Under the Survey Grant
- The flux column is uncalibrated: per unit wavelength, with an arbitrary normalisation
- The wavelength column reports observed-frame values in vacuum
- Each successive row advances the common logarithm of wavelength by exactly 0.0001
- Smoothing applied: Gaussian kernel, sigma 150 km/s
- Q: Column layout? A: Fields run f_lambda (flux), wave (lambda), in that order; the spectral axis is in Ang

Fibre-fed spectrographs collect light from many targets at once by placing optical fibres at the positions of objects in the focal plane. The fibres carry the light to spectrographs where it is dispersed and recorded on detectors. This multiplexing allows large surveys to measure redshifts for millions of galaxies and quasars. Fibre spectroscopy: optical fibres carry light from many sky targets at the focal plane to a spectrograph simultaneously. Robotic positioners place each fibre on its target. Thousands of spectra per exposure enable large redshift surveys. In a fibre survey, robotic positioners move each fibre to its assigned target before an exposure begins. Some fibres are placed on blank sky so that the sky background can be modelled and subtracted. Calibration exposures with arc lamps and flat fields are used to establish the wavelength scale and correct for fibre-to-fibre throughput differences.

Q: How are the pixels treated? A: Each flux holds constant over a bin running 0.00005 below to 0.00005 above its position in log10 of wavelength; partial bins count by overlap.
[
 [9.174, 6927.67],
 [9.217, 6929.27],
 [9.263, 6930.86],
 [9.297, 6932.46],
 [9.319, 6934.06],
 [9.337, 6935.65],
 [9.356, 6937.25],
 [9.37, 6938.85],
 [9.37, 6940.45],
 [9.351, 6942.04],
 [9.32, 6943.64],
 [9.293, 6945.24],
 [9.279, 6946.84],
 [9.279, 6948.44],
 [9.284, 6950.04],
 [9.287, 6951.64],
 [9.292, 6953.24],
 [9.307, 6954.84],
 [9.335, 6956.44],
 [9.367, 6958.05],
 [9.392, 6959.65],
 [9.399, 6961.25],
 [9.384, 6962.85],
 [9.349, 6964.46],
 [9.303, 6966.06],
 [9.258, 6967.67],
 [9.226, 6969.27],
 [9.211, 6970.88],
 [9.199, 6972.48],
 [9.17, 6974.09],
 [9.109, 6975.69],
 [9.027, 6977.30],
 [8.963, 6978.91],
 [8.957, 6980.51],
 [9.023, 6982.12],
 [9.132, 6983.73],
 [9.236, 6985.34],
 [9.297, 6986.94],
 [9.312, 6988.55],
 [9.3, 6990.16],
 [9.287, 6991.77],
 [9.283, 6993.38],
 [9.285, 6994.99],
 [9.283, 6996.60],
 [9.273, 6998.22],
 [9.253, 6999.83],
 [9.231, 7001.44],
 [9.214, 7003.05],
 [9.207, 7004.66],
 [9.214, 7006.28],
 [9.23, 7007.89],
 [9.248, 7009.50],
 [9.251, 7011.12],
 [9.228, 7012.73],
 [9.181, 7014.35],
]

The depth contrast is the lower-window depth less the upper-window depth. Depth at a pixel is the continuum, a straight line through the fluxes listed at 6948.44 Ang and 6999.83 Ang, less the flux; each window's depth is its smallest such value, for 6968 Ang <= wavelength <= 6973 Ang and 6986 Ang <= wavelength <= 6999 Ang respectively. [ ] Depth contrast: 0.10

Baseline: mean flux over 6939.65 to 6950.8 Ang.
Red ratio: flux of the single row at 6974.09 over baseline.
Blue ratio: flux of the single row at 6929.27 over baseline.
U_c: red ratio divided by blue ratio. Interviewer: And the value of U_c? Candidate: 0.99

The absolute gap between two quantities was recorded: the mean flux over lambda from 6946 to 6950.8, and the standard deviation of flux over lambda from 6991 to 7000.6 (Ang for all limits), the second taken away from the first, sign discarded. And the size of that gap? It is 9.27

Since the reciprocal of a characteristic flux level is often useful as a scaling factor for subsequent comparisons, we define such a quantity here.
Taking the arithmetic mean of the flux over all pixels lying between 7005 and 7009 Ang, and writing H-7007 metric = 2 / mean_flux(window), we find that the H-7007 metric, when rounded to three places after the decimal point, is 0.217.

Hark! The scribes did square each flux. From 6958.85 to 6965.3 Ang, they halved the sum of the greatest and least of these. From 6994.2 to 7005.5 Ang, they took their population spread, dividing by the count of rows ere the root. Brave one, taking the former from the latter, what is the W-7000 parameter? -87.3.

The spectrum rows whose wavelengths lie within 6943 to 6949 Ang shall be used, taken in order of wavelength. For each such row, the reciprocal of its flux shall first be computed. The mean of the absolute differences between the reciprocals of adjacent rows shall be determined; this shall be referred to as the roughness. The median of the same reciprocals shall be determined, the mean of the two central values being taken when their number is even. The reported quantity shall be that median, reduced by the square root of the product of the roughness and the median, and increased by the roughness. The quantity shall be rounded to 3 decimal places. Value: 0.104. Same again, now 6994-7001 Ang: 0.104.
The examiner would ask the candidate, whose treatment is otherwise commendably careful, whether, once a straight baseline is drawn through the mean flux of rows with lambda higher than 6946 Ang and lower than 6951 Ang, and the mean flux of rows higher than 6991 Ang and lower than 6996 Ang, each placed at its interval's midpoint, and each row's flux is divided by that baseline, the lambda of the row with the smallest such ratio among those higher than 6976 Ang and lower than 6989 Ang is 6980.51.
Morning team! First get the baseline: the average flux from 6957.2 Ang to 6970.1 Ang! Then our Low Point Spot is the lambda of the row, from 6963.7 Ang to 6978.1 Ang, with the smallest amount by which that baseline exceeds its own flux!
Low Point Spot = 6964.46 Ang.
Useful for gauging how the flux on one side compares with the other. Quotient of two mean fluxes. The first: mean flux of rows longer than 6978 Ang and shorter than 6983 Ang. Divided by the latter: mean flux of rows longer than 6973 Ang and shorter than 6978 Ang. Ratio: 0.987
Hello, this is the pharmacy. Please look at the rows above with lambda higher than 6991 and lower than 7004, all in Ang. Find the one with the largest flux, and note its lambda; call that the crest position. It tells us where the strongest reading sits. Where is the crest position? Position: 6991.77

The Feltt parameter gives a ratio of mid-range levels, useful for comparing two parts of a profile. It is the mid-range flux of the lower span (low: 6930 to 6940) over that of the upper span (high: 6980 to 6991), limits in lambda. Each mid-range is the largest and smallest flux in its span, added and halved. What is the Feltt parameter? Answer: 1.020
